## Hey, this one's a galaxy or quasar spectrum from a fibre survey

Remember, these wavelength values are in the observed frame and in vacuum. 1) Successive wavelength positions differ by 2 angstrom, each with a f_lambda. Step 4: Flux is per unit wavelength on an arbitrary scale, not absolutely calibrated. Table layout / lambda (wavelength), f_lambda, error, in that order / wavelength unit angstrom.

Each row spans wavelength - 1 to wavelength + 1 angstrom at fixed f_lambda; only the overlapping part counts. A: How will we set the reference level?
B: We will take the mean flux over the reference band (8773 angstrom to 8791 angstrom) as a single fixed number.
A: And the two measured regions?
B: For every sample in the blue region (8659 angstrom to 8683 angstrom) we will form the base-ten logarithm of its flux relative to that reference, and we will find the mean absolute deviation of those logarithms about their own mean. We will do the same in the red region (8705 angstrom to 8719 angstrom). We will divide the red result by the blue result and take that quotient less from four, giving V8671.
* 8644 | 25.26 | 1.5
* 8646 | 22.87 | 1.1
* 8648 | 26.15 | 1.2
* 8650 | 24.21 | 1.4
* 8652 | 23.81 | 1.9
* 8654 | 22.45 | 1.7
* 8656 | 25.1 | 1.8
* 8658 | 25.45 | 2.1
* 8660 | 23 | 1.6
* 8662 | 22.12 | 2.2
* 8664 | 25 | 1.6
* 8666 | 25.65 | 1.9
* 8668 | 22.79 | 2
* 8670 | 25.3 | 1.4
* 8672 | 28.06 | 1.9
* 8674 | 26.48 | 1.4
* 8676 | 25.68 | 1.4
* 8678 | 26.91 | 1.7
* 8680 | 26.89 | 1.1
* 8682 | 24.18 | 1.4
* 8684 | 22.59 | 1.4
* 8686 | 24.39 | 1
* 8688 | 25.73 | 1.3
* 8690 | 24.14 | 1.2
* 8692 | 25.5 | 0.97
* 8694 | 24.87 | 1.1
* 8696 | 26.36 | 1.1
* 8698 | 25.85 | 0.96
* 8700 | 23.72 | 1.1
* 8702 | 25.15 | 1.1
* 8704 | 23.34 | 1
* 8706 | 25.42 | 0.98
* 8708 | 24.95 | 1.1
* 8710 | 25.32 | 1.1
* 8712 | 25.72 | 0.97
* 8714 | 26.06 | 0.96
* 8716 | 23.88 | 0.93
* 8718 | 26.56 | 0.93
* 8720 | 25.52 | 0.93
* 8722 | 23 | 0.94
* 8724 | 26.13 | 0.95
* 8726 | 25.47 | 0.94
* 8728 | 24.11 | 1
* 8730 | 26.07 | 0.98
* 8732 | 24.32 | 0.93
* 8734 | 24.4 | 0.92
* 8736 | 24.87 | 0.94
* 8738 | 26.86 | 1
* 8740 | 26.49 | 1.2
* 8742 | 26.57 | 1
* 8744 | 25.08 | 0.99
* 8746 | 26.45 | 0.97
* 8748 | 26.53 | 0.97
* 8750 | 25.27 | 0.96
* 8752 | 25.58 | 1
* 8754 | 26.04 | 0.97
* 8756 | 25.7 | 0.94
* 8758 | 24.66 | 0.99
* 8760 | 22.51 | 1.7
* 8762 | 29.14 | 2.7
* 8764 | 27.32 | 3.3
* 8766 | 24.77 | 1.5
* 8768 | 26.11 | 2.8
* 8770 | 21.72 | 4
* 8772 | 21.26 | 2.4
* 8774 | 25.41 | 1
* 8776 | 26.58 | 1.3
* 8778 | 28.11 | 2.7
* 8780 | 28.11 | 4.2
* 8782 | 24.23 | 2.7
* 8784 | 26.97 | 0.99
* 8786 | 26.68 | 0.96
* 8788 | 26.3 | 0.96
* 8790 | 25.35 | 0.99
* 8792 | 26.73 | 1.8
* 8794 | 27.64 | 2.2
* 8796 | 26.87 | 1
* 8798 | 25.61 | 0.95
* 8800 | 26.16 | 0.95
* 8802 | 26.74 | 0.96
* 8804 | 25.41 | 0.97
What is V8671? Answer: 3.6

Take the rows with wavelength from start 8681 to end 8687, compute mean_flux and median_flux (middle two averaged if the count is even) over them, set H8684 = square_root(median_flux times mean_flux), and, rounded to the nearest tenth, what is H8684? 23.9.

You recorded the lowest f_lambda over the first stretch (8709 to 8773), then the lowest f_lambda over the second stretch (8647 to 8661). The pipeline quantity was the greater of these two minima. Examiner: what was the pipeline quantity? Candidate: 22.45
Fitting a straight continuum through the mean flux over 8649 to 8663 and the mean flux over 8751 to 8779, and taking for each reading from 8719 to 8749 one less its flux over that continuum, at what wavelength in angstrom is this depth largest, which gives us 8722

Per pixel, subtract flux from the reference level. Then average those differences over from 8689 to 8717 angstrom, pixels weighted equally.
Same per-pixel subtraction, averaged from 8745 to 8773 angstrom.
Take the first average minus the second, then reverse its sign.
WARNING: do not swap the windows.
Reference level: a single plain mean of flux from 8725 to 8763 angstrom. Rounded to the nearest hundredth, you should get -0.20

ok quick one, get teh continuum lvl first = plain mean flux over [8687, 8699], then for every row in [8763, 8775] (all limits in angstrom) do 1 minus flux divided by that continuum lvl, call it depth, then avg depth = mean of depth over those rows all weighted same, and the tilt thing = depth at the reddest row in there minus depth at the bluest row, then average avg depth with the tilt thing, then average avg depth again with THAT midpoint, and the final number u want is 0.048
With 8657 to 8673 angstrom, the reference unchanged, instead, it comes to -0.004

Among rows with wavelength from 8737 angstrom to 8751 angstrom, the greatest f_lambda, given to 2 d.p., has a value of 26.86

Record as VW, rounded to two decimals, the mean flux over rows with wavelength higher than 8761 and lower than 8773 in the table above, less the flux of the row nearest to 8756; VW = -0.65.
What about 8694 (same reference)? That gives 0.18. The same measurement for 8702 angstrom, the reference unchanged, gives -0.10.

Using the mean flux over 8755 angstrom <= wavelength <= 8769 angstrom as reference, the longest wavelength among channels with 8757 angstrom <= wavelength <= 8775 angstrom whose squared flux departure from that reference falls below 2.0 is 8774 angstrom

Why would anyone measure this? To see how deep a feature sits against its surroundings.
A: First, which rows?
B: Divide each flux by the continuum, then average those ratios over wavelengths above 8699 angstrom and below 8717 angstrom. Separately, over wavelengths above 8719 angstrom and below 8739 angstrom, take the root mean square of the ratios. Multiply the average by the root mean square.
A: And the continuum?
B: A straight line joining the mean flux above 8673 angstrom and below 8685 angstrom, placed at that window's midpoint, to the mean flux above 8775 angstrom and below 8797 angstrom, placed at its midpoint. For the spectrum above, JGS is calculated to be 0.929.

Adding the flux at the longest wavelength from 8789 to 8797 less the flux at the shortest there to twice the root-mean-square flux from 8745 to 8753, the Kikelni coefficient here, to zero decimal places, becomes 53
